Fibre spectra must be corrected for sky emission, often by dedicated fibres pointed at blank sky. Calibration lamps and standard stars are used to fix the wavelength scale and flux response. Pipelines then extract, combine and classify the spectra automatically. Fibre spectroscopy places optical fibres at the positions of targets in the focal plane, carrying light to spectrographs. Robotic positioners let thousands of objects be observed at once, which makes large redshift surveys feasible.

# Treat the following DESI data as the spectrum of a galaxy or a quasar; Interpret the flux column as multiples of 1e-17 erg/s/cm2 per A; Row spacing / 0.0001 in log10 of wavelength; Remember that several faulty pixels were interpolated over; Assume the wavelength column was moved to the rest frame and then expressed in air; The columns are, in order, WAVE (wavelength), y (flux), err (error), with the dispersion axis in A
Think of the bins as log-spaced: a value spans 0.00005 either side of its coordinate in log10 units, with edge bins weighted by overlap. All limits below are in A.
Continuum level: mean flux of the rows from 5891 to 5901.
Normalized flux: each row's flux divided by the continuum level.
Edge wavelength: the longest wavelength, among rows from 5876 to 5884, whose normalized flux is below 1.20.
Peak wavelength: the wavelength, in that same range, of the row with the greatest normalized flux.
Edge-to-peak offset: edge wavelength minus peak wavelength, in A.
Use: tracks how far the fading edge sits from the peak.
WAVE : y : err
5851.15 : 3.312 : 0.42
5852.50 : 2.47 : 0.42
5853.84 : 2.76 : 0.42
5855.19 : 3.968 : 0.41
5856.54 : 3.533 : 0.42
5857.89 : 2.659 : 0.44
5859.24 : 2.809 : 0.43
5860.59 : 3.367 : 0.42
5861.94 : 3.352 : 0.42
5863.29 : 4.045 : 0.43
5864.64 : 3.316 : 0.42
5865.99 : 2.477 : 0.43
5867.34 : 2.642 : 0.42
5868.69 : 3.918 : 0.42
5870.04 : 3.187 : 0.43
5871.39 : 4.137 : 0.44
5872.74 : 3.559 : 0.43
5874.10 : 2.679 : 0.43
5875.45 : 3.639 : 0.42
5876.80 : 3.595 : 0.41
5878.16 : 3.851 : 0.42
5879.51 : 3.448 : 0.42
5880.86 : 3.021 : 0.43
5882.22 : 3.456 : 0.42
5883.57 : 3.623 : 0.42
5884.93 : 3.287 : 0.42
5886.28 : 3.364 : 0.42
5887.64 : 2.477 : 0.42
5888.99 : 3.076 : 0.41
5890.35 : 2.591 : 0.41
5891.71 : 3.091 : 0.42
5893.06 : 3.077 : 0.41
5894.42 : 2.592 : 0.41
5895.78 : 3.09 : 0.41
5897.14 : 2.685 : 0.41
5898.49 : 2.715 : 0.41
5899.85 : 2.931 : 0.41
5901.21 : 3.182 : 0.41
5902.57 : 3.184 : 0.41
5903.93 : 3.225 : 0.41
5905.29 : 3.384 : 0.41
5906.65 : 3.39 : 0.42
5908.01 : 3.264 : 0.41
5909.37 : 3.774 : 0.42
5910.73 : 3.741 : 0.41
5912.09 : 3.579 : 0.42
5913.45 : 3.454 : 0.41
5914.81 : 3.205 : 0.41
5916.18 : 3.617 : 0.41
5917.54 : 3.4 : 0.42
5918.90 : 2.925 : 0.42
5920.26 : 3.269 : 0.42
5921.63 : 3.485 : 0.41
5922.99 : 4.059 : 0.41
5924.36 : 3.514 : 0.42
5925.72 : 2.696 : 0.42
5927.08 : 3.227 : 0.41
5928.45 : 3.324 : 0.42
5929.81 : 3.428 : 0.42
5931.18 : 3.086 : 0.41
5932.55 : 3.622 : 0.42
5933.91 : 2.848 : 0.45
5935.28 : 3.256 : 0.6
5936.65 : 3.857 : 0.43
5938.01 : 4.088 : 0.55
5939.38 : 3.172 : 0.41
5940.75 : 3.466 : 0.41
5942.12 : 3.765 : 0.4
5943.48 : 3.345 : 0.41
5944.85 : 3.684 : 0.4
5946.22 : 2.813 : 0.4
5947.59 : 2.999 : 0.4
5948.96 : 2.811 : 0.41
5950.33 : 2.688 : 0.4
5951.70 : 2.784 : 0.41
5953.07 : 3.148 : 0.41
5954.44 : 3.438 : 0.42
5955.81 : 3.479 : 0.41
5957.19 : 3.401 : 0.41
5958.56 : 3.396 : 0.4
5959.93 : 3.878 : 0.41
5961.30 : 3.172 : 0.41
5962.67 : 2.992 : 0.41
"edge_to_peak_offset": 4.1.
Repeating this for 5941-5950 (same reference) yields 6.8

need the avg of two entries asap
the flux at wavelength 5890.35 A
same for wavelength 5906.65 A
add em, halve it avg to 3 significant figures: 2.99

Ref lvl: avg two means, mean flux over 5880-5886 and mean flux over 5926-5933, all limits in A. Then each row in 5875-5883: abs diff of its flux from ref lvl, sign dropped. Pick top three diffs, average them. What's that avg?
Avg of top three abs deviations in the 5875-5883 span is 0.38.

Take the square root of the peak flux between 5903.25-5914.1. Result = 1.94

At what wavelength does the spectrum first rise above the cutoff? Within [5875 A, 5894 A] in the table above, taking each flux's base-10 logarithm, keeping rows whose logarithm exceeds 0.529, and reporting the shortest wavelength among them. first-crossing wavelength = 5875.45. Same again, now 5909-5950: 5909.37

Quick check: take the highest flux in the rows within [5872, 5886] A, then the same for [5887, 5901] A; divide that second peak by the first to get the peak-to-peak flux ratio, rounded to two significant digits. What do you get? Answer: 0.80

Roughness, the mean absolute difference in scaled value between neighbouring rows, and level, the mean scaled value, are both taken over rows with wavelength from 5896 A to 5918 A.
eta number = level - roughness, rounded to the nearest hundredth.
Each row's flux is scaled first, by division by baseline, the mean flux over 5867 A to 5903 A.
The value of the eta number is 0.98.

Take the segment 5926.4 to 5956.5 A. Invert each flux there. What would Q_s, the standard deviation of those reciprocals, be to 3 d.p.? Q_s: 0.035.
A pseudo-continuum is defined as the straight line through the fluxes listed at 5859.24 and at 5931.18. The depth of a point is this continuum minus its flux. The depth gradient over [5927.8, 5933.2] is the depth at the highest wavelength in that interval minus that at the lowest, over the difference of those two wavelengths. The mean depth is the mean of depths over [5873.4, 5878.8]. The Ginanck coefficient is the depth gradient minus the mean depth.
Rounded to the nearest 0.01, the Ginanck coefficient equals 0.50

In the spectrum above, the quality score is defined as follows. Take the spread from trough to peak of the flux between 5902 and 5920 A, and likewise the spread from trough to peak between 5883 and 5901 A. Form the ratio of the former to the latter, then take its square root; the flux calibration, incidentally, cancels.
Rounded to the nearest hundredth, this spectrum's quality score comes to 0.86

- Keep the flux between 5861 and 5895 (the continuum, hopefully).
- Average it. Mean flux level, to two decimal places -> 3.26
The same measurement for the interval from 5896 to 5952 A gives 3.29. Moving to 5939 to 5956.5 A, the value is 3.20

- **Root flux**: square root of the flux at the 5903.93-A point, 1.80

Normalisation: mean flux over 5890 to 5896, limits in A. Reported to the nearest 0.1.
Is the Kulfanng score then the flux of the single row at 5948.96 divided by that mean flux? 1.0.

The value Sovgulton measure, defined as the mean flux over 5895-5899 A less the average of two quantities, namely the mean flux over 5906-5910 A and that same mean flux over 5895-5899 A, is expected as -0.32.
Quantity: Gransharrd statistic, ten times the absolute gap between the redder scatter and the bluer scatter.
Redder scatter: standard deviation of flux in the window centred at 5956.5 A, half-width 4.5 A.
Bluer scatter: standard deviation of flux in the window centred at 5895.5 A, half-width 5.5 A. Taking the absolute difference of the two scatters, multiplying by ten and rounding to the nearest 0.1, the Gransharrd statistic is 0.1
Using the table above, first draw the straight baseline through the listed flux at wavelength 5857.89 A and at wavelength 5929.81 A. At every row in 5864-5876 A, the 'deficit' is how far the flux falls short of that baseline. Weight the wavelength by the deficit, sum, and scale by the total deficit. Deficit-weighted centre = 5871.0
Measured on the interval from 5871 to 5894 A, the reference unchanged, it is 5876.5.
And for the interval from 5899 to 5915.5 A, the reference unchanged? 5909.9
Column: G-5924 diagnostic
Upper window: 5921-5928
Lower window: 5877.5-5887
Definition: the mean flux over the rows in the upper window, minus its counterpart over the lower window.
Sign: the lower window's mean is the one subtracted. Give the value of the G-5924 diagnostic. 0.0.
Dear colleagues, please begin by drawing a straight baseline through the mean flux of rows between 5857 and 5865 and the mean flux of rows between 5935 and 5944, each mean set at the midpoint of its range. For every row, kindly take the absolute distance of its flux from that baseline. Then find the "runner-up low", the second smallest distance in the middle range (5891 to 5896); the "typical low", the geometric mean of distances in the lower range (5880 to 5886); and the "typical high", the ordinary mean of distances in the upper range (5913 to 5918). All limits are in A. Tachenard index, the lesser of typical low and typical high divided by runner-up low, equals 0.4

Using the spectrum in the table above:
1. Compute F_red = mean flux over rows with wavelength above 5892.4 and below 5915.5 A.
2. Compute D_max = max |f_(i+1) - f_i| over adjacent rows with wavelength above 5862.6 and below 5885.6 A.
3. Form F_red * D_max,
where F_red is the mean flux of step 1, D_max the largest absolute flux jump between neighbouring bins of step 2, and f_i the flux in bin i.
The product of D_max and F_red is 4.09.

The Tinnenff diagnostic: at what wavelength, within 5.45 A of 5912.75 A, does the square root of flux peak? 5909.37 A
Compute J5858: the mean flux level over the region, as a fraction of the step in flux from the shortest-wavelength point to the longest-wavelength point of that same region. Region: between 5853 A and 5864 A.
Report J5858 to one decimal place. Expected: 2.6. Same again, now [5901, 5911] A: 6.1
